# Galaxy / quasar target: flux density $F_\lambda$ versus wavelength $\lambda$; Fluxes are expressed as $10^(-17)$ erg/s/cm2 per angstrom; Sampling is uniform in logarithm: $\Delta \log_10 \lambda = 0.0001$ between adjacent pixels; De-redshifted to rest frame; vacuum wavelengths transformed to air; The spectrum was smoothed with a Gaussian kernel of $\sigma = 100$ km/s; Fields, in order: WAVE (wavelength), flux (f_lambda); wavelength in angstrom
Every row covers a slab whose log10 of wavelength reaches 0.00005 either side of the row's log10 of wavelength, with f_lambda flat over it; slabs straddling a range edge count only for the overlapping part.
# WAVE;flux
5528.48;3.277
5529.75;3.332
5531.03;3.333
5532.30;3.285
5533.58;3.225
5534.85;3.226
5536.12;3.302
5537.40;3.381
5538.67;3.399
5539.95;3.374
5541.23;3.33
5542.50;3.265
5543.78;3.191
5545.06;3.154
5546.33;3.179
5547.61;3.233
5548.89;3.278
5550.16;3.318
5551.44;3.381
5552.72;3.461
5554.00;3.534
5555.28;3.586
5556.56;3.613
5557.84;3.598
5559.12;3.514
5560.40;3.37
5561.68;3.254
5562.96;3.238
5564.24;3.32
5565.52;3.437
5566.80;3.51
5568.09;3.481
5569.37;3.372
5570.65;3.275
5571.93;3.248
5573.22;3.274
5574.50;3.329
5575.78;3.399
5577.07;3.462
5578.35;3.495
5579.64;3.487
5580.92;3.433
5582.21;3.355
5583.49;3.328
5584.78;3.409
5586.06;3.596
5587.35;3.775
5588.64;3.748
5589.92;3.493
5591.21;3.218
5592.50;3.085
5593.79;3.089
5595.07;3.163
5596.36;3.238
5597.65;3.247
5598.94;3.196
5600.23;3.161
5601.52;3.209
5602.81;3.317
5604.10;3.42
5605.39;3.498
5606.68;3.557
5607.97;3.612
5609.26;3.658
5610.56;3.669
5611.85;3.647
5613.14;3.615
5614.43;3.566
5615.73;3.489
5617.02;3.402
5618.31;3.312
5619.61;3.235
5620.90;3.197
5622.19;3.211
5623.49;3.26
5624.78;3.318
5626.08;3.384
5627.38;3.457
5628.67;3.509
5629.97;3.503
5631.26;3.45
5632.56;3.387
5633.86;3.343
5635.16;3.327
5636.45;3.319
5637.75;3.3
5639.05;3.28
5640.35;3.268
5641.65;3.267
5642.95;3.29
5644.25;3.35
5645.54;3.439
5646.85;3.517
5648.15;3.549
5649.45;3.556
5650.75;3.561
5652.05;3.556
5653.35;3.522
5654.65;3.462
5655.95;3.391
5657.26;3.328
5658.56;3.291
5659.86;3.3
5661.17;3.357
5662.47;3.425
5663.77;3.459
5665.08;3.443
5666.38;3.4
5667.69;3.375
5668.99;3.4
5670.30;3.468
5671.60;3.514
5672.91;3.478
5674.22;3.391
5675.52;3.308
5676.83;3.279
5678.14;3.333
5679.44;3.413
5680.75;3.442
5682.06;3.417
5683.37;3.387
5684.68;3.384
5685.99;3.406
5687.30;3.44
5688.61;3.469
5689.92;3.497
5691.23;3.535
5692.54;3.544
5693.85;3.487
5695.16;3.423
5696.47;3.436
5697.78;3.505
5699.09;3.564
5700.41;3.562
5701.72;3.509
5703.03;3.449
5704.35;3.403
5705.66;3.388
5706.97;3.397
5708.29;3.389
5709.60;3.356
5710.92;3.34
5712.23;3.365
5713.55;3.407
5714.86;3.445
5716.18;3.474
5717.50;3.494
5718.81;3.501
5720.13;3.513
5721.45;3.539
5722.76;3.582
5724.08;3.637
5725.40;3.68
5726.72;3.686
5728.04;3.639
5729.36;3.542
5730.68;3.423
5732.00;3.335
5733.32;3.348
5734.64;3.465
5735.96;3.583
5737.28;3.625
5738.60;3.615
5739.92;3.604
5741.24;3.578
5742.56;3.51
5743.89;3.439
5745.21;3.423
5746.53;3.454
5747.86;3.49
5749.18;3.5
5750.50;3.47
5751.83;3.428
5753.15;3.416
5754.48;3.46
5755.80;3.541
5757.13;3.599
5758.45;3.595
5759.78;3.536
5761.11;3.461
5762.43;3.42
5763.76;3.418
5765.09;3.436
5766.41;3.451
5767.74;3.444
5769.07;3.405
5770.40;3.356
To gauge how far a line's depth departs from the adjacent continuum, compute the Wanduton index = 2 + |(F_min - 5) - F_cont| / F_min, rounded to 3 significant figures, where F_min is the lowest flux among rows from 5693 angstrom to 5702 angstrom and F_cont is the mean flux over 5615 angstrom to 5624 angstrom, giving 3.43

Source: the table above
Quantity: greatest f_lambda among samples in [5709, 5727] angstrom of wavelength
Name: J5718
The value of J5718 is 3.686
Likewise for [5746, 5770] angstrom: 3.599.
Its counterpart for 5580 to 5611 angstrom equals 3.775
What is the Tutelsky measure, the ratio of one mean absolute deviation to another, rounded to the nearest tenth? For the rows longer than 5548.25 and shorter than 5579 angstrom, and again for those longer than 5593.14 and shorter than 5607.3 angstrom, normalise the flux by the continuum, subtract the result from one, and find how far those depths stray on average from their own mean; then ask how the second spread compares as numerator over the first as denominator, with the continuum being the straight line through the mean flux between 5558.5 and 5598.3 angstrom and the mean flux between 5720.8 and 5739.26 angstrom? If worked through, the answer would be 1.1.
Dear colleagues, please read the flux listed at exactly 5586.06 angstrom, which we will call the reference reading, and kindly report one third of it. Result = 1.20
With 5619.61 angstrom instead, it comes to 1.08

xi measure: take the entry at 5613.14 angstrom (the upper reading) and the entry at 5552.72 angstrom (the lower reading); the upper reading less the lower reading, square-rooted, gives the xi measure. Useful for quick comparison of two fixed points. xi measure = 0.39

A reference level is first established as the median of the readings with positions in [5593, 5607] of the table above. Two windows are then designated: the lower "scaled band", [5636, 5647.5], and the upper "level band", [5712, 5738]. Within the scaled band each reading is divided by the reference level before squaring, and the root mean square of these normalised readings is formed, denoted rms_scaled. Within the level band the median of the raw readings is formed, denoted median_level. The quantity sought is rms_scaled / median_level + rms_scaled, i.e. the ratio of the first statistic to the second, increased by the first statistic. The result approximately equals 1.32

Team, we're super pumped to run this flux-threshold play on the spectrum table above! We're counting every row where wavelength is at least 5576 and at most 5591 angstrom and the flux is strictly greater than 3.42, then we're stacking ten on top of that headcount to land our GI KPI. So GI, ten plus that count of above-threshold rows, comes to 18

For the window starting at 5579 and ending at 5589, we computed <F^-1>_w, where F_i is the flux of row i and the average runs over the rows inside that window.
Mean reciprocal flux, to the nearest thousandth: 0.285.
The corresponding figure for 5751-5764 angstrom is 0.287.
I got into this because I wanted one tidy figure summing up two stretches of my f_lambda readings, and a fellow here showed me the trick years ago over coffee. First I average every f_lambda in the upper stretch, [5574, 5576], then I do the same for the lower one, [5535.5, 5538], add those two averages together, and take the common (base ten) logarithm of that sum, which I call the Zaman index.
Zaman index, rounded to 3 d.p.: 0.826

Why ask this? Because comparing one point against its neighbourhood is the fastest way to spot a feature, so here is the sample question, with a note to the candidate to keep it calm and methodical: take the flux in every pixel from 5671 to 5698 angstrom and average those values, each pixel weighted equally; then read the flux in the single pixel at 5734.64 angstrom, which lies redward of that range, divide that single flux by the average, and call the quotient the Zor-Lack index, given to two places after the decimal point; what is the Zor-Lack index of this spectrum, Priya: 1.01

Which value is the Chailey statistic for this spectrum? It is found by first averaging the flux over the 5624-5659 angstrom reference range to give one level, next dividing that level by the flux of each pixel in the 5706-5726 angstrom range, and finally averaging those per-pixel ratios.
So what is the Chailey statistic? 0.98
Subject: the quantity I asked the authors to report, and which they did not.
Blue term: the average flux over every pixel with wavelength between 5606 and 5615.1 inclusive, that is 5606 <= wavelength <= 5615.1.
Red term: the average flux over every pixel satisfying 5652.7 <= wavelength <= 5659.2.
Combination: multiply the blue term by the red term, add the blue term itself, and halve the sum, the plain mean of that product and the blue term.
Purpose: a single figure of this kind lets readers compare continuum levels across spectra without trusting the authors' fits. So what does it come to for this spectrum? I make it 8.0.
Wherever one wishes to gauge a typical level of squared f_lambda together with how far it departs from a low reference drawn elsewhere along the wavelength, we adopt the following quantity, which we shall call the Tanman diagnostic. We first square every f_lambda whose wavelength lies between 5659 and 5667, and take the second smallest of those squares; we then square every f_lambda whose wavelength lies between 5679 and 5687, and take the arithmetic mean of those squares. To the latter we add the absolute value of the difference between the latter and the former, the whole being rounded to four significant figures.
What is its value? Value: 11.96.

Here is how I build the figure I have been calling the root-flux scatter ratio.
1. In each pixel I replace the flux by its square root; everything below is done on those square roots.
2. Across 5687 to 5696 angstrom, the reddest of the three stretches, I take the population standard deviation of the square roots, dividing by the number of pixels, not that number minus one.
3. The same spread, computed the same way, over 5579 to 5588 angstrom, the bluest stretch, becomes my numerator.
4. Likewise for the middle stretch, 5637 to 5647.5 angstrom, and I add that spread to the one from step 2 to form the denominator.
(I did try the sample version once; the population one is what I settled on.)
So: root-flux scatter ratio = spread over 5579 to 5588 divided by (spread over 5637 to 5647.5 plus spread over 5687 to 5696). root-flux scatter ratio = 1.1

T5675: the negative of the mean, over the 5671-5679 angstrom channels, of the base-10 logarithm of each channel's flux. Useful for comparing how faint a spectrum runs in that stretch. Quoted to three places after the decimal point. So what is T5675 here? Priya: -0.529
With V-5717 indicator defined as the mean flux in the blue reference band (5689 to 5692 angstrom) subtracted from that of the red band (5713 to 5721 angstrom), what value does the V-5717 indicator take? -0.04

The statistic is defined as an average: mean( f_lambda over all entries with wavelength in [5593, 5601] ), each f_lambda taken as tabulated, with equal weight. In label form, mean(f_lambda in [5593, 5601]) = 3.18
